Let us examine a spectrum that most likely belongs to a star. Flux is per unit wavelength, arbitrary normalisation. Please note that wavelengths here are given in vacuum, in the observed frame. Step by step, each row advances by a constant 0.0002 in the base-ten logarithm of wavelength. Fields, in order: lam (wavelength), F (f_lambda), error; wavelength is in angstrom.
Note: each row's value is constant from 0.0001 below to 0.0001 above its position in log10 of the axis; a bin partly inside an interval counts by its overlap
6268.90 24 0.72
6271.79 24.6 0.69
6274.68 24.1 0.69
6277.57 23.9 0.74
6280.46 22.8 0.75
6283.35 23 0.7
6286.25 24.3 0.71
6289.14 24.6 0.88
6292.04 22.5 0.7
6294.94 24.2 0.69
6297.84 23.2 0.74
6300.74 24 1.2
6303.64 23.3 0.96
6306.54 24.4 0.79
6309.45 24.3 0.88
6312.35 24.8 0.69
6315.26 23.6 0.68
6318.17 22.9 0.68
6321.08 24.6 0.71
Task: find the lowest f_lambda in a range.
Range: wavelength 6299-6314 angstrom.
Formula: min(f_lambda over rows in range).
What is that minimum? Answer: 23.3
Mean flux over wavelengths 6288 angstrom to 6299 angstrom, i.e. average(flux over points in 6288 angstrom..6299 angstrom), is 23.6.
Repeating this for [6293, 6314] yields 24.0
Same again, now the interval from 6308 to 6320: 23.9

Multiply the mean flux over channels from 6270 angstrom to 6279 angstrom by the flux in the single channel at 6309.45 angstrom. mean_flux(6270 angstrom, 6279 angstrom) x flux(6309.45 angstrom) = 588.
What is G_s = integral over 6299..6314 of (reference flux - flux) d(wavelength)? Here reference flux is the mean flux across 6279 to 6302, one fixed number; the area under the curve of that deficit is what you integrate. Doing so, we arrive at -8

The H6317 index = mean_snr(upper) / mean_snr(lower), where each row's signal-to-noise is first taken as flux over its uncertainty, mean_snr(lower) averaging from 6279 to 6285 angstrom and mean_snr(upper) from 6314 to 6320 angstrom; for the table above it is 1.08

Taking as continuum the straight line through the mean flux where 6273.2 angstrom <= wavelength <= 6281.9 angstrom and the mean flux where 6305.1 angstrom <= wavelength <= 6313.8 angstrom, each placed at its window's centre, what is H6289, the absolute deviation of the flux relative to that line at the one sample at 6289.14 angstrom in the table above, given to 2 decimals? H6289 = 0.67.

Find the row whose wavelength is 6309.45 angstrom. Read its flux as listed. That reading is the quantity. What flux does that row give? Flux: 24.3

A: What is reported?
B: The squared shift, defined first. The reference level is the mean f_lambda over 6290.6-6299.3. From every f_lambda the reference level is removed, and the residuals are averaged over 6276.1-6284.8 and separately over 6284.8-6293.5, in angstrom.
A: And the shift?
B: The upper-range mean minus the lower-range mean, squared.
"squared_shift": 0.32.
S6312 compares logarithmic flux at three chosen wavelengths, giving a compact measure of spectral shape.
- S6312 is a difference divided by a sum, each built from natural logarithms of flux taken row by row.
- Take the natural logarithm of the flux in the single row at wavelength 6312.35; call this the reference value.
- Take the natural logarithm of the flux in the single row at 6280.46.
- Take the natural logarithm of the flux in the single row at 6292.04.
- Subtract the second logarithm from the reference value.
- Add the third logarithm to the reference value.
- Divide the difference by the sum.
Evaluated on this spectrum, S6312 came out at 0.013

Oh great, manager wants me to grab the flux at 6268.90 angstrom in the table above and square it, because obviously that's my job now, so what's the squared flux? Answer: 576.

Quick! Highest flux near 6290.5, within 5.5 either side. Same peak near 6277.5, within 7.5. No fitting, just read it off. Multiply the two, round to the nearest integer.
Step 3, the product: 605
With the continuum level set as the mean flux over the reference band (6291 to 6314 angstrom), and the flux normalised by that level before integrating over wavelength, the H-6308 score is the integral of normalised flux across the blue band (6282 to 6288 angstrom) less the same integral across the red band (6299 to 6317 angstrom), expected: -12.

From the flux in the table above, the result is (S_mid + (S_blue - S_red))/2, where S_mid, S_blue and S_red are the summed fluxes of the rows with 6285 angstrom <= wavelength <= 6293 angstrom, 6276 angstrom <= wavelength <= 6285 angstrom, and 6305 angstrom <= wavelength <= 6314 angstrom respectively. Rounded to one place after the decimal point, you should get 33.8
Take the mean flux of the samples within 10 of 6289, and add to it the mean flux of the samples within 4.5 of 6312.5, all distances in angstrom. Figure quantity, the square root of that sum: 6.91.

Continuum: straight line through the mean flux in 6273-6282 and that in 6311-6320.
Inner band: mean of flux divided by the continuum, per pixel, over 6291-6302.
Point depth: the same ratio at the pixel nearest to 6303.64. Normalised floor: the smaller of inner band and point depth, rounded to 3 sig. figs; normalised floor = 0.982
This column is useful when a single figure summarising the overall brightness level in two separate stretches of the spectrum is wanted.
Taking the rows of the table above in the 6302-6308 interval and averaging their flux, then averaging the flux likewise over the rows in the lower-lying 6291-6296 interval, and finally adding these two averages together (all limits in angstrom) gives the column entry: 47.20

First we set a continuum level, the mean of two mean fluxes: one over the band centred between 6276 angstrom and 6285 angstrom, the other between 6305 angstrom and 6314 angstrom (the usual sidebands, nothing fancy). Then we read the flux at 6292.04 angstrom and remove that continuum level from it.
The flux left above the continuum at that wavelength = -1.4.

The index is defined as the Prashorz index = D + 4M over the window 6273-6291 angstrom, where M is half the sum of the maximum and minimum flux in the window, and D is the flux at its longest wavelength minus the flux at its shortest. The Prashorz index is 95.3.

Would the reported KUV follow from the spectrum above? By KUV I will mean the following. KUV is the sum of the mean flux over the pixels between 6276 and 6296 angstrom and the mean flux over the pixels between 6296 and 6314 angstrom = 47.6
